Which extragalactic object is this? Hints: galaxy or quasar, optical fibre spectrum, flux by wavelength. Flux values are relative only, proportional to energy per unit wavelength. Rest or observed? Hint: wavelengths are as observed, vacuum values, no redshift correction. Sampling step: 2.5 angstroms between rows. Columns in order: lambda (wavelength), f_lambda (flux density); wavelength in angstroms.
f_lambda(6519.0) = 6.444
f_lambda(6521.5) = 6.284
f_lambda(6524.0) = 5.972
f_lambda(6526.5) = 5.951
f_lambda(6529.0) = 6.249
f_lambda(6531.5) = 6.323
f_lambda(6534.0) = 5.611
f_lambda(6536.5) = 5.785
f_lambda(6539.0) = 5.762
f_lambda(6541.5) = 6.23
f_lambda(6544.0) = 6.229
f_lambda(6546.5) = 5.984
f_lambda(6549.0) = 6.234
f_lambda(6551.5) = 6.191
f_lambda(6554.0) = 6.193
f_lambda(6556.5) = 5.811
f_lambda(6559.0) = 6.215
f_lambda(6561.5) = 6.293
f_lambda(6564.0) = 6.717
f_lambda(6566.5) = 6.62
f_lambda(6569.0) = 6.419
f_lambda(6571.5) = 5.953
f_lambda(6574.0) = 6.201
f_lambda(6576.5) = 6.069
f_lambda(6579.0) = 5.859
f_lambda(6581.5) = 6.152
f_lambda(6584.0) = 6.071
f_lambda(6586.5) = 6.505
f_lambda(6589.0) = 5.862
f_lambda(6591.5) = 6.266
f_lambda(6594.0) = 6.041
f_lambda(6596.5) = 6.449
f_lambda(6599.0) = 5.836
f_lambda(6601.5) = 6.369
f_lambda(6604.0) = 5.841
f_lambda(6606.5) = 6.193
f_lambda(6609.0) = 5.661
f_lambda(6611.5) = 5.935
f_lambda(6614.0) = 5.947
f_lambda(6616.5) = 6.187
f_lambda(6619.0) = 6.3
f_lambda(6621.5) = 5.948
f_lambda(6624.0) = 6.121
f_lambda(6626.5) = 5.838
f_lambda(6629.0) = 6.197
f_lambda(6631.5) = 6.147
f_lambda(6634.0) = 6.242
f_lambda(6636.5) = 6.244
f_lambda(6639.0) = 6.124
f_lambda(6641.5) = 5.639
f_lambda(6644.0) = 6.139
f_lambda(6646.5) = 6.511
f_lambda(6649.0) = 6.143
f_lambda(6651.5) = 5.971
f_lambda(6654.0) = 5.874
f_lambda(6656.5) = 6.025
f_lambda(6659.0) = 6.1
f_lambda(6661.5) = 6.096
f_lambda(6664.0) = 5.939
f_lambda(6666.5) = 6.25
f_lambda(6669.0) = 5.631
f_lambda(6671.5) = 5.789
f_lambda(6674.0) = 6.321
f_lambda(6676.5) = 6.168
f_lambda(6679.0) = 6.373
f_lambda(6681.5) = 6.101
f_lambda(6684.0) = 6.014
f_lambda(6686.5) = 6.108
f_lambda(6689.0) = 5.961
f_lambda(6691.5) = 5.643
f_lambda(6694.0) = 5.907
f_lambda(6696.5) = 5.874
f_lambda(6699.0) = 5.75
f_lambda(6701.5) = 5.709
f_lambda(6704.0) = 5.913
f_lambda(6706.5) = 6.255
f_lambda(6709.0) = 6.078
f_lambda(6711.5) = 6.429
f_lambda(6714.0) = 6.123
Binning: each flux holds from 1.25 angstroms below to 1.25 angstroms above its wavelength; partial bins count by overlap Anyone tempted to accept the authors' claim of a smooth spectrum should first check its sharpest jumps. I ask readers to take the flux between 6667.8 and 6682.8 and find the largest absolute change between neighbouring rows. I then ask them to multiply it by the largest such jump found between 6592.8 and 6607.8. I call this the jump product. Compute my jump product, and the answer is 0.33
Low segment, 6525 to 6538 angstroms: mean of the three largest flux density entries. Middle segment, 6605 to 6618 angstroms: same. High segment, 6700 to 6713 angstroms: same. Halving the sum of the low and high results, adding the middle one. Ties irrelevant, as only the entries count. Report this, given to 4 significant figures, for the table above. 12.32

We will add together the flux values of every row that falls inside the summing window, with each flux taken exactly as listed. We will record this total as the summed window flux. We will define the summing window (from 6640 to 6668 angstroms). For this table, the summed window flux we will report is 67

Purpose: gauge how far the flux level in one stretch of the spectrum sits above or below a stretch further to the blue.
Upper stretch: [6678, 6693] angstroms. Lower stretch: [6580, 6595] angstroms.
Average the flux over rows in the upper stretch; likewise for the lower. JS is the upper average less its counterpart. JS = -0.12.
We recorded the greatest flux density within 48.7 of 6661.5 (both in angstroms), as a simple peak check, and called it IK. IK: 6.511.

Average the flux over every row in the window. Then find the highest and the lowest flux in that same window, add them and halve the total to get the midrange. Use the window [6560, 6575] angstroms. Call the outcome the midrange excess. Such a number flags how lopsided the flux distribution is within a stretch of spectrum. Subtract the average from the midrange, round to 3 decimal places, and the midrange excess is -0.032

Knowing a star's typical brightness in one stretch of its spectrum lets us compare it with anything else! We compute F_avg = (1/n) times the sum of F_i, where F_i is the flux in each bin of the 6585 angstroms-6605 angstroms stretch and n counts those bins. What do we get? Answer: 6.15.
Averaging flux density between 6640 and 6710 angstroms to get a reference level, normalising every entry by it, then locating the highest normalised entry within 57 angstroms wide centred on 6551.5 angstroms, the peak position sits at 6564.0 angstroms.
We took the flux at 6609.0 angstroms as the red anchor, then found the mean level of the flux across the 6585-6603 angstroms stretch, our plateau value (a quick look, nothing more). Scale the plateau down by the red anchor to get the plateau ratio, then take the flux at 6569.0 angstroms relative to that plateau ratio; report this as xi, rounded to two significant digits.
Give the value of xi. 5.9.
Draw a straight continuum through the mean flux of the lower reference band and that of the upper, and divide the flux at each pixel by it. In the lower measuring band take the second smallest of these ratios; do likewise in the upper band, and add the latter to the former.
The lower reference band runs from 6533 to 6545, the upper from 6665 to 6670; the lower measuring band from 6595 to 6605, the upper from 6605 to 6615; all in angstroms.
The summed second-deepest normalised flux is 1.98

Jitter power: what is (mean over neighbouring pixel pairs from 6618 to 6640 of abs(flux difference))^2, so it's 0.03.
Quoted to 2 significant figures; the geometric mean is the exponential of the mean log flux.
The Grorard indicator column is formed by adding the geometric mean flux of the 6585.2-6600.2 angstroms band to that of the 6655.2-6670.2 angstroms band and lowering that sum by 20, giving -7.8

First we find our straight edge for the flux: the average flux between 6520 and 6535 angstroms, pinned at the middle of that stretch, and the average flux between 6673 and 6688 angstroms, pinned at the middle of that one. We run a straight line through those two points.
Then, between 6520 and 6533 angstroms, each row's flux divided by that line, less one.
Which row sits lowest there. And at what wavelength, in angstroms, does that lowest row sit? 6526.5 angstroms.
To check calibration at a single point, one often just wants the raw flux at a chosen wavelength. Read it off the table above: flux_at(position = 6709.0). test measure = 6.078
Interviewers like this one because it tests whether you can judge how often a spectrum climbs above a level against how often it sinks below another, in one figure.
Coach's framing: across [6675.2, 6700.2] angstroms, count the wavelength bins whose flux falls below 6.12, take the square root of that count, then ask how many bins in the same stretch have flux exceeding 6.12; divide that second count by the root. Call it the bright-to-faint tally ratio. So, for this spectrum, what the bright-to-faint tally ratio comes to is 0.71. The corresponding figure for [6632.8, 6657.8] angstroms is 3.00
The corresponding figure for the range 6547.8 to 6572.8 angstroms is 5.66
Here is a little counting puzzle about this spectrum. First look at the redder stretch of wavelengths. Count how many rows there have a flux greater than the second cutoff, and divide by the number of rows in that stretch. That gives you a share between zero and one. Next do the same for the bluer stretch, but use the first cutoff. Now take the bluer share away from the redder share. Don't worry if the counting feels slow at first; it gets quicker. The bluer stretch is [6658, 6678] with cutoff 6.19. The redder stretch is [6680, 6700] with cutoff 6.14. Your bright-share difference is -0.25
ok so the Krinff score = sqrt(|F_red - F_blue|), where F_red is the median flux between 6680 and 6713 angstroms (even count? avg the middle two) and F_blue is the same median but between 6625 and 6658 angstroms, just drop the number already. 0.42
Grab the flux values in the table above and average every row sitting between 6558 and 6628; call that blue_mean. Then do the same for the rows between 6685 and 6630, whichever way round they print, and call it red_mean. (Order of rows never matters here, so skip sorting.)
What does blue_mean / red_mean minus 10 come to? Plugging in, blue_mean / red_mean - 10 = -8.991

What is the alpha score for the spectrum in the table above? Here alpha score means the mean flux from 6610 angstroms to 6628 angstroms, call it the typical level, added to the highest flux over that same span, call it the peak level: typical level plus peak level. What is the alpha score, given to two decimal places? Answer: 12.34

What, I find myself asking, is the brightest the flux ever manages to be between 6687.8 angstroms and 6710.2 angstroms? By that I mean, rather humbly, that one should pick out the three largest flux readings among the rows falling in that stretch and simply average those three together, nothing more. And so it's 6.10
